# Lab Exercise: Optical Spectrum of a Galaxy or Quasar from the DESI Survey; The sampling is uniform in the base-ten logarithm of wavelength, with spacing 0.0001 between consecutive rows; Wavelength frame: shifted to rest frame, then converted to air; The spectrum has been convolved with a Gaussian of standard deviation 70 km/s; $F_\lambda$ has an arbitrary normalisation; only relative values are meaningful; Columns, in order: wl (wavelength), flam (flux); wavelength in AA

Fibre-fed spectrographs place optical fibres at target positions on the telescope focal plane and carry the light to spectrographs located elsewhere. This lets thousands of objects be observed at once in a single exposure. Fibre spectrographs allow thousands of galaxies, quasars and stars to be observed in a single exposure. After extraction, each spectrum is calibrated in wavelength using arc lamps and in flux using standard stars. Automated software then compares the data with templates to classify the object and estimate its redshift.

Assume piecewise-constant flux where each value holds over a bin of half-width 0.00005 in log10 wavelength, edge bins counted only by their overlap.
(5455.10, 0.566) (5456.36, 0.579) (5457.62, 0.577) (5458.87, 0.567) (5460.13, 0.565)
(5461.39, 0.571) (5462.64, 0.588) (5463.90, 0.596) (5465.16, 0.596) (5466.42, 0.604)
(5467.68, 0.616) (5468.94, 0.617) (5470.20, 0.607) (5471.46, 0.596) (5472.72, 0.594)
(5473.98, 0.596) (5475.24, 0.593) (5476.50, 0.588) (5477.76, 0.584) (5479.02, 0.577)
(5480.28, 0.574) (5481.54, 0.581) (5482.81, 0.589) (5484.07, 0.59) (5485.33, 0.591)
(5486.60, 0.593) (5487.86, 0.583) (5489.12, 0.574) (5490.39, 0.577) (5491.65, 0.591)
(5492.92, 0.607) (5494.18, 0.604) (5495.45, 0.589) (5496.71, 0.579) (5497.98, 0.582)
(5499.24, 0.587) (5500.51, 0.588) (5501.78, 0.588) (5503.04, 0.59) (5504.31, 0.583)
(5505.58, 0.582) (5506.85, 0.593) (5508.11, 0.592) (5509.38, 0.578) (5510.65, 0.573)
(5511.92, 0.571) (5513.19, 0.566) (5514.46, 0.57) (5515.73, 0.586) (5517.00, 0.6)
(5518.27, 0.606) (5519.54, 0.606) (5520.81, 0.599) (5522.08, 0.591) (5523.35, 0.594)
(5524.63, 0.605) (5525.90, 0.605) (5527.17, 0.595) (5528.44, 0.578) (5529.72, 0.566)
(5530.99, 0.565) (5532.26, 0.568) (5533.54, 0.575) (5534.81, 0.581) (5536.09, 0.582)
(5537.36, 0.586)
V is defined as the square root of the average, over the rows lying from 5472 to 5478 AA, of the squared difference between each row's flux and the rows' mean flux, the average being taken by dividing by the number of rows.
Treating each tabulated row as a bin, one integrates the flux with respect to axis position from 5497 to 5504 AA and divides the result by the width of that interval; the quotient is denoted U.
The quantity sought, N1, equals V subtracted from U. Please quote 0.582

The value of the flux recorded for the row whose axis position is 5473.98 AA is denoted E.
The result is 0.596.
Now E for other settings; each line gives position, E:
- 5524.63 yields 0.605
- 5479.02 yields 0.577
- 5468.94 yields 0.617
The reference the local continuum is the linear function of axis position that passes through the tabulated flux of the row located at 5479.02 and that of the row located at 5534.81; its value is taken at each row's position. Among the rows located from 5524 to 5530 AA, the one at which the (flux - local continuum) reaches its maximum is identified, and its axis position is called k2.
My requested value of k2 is 5524.63 AA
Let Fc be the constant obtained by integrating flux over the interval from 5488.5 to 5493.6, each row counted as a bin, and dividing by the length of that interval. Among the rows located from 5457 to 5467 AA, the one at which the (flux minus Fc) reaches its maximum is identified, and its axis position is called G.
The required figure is 5466.42 AA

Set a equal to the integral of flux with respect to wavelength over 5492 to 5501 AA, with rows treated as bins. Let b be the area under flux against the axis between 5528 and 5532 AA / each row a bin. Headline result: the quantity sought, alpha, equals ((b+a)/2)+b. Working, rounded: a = 5.3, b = 2.3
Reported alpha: 6.1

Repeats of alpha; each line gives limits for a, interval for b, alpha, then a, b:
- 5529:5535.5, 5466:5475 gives 10.0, 3.7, 5.4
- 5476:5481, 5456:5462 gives 6.6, 2.9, 3.4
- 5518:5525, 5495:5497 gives 3.9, 4.2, 1.2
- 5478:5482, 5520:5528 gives 8.3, 2.3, 4.8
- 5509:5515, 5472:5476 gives 5.3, 3.4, 2.4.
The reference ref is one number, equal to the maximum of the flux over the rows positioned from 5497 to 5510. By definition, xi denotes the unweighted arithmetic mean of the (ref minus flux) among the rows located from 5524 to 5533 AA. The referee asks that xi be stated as 0.010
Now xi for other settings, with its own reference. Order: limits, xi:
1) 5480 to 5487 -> 0.007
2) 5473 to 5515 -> 0.008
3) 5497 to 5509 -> 0.006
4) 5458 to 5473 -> 0.000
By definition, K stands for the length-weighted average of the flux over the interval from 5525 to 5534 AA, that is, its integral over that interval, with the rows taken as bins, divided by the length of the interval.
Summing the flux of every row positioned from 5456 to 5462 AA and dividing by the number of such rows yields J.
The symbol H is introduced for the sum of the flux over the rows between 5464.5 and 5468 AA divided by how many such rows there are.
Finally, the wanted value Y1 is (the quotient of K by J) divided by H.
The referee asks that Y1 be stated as 1.68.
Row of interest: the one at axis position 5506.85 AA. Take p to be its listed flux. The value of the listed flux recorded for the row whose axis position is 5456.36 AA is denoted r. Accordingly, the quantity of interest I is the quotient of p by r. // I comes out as 1.02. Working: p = 0.593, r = 0.579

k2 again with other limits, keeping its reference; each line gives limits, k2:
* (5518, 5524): 5518.27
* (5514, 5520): 5518.27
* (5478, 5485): 5484.07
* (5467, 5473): 5468.94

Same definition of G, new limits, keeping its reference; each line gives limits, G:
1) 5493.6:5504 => 5494.18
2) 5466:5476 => 5468.94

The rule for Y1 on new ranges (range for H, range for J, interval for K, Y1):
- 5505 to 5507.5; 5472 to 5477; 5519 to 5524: 1.71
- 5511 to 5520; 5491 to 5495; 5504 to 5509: 1.67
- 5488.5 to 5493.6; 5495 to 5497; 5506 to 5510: 1.71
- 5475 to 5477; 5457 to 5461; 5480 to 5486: 1.74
